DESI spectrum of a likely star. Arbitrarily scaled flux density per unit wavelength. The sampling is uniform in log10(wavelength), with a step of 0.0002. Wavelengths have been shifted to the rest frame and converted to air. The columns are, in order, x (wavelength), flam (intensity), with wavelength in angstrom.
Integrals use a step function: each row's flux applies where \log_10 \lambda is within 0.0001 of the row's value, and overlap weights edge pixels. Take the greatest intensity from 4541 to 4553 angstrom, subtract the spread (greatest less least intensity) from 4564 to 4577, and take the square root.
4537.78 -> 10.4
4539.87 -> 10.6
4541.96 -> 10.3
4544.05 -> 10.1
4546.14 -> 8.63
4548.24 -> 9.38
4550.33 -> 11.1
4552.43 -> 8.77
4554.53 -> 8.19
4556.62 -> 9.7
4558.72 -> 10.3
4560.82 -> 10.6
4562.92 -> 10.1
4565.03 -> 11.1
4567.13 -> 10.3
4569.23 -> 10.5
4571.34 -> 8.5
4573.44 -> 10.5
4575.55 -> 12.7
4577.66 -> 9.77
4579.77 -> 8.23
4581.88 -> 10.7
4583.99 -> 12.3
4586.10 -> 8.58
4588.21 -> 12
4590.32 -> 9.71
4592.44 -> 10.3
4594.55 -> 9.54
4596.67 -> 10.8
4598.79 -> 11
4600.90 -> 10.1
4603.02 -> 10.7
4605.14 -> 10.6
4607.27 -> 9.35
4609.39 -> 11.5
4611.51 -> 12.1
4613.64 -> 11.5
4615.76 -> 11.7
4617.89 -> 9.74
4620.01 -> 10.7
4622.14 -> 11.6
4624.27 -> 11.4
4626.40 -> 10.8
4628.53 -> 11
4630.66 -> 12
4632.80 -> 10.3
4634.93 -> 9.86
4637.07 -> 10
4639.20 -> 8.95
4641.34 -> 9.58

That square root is 2.63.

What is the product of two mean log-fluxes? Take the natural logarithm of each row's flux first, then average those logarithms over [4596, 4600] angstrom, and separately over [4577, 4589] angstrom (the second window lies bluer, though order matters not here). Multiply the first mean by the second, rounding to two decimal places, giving 5.53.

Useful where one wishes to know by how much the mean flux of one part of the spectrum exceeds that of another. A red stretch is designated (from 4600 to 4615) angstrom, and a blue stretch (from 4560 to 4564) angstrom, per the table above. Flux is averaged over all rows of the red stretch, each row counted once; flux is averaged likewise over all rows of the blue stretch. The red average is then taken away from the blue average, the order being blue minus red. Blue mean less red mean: -0.5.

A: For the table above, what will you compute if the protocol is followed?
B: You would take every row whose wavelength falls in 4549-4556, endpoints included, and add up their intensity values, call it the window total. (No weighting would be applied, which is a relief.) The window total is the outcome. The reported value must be 28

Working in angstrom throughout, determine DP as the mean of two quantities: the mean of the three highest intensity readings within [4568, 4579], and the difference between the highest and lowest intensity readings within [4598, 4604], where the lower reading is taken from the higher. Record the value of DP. 6.1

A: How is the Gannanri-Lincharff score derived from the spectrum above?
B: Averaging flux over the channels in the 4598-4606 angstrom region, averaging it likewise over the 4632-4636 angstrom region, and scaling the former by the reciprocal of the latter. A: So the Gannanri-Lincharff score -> 1.05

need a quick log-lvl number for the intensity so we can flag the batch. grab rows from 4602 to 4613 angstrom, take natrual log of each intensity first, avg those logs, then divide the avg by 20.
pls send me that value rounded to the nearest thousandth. 0.119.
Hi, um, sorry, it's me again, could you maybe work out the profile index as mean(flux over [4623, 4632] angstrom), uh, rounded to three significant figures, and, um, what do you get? 11.3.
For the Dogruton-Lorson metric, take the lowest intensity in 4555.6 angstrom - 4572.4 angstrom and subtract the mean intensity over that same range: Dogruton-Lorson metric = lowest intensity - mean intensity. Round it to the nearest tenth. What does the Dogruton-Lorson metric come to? -1.6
